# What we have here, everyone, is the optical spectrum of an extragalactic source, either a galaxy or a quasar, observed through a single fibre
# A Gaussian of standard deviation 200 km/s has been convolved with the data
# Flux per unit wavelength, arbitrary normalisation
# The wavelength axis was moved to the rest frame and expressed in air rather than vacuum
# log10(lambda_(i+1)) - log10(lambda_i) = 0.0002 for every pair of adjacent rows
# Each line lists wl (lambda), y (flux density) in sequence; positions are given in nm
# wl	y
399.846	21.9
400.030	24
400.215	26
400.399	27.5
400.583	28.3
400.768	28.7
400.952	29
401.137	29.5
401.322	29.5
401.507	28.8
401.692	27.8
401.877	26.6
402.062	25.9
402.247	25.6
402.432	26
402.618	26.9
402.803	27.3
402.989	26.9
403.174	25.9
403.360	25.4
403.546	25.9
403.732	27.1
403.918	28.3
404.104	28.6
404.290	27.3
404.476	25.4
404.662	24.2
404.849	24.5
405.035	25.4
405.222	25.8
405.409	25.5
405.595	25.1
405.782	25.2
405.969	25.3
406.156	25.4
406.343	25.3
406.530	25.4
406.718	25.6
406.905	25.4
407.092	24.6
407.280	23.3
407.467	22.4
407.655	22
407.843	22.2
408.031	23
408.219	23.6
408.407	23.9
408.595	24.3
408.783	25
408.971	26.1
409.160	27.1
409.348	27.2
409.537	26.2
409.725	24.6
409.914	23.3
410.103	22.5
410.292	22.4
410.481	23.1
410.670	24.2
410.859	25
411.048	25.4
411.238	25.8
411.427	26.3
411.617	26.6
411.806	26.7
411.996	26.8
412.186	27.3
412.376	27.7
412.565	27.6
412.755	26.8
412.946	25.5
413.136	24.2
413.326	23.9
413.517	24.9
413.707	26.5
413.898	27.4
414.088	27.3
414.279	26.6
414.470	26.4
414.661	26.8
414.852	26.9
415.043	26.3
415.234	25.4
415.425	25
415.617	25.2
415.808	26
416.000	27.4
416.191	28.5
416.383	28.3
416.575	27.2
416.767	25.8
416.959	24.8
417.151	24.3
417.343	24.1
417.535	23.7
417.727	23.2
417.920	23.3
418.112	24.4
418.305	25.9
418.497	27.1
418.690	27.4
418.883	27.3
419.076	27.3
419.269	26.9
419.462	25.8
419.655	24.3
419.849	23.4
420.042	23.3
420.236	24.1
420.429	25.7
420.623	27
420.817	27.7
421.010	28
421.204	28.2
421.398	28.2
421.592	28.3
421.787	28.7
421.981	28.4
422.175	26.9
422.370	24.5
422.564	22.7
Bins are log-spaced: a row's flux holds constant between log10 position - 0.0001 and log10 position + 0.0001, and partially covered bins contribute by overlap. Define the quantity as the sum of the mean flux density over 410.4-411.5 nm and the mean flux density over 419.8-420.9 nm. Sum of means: 50.2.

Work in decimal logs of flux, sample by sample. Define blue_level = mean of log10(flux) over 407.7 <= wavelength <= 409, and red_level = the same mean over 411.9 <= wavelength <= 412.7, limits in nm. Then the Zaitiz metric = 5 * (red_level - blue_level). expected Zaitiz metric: 0.3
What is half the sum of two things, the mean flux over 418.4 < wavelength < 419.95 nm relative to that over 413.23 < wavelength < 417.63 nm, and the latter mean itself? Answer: 13.52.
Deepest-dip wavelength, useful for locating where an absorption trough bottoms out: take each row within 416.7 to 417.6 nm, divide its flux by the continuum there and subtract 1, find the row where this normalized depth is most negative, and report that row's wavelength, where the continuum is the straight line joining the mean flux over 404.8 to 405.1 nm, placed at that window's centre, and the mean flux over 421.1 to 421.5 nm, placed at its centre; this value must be 417.535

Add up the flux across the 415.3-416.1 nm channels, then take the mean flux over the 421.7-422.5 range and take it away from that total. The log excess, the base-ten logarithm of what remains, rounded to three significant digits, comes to 1.88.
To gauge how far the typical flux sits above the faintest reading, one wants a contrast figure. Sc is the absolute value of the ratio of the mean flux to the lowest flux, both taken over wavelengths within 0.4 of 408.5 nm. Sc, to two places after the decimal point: 1.03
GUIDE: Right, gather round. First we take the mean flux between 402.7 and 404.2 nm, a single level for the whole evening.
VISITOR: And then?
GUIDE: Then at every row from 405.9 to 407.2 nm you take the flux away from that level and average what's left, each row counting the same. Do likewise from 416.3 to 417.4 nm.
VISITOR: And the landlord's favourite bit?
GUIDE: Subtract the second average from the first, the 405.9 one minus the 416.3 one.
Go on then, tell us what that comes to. 0.5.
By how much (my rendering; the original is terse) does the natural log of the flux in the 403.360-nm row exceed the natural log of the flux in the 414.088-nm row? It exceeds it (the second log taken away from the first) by -0.07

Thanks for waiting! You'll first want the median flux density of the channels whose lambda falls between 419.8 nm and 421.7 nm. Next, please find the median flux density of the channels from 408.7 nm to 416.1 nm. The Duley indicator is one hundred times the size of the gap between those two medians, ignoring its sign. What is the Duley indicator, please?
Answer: 115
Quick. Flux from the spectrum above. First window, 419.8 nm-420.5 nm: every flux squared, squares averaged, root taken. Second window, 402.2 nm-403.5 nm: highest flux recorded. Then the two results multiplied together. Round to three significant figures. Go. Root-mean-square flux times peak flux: 659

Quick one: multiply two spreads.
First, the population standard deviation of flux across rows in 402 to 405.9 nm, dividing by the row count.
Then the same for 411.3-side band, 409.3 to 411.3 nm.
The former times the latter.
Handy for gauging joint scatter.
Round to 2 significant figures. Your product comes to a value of 1.7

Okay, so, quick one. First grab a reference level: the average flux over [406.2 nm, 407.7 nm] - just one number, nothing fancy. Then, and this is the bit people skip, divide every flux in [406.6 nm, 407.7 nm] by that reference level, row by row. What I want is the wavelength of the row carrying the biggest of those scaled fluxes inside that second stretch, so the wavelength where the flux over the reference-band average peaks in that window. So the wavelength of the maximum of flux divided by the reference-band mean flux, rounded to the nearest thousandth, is 406.718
